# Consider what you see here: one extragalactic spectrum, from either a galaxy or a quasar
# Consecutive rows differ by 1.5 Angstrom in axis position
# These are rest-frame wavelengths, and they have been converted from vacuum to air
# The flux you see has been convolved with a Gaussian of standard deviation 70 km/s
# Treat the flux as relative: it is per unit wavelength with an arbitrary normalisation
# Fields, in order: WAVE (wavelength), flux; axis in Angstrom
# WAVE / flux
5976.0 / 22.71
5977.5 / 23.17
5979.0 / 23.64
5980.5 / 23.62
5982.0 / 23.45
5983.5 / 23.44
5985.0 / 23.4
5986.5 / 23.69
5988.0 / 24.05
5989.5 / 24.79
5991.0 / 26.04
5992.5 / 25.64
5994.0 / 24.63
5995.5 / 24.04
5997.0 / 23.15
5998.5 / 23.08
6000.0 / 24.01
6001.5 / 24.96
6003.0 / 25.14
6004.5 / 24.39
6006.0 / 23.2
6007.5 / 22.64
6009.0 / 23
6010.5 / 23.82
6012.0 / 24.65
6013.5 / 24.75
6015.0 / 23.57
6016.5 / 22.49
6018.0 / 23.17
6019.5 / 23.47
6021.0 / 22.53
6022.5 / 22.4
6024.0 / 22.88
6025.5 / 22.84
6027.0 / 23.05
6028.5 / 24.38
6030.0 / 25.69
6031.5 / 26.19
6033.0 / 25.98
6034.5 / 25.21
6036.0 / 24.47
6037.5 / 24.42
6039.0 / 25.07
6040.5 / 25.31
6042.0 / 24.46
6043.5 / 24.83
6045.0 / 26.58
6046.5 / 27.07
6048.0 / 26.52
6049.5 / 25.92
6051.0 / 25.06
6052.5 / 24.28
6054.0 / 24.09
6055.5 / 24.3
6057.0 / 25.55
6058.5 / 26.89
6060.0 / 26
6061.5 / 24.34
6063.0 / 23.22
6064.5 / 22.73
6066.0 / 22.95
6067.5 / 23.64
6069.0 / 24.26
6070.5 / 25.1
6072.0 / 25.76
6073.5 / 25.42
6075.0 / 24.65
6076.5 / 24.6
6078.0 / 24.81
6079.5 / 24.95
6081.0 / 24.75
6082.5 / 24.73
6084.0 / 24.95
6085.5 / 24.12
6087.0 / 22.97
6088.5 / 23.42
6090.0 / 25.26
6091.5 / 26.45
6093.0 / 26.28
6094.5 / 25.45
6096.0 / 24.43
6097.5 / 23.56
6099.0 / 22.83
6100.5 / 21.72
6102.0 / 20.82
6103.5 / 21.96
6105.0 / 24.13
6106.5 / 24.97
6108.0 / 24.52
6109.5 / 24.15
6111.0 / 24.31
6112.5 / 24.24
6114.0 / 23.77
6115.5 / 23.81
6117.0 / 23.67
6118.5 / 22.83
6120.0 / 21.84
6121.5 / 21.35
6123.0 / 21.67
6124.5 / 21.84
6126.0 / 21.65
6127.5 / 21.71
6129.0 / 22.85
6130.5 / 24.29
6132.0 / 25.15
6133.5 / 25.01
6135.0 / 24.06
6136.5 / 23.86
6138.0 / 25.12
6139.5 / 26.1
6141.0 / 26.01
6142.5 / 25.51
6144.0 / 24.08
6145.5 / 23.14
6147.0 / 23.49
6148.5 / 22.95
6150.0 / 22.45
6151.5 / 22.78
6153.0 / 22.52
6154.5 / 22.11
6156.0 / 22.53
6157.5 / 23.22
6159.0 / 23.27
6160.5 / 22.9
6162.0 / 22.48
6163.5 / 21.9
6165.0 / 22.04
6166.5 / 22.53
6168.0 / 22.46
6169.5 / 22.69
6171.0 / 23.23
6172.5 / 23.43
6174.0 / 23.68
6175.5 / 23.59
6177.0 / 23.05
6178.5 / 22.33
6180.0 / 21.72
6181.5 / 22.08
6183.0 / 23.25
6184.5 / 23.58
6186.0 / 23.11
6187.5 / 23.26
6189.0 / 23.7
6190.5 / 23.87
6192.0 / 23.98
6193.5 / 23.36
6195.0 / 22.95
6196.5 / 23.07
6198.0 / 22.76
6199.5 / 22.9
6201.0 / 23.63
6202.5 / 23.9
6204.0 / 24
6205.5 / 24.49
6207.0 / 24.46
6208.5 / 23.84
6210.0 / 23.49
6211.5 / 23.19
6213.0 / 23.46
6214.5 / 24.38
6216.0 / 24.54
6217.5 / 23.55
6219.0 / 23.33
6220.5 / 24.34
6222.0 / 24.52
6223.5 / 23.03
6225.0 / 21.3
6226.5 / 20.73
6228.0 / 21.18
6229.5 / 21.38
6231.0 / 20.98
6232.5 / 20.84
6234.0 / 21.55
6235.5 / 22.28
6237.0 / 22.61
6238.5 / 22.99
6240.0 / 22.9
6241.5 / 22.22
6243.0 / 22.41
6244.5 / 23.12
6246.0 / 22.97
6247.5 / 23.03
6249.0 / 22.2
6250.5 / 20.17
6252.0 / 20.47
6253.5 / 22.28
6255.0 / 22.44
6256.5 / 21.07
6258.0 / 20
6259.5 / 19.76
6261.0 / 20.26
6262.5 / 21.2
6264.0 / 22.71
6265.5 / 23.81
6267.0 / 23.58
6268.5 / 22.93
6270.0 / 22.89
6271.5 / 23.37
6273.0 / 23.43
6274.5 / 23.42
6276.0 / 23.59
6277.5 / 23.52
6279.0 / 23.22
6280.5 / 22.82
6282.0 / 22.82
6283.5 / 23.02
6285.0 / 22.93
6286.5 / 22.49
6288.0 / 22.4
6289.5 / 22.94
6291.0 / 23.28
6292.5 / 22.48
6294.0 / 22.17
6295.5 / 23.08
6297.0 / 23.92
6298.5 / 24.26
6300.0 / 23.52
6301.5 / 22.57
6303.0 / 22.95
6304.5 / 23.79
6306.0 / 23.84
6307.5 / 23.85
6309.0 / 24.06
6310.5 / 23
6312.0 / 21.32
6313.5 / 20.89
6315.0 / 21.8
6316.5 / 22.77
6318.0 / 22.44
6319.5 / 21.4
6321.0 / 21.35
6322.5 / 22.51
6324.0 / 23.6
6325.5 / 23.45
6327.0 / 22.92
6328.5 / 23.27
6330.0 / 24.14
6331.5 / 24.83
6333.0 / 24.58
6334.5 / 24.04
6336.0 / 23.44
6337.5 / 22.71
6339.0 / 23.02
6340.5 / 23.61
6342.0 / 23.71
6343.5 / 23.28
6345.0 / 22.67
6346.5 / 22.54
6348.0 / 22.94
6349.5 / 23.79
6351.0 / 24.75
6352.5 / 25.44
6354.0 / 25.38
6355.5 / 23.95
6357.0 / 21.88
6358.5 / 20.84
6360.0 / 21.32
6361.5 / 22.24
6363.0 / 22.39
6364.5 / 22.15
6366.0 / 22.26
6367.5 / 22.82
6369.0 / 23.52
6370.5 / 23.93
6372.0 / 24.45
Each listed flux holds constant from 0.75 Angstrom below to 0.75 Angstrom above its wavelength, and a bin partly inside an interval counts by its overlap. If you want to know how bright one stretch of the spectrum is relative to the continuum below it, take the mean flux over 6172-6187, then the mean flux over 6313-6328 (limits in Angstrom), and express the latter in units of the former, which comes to 0.97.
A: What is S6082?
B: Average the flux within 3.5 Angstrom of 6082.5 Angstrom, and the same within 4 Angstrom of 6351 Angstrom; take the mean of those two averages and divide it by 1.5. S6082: 16.4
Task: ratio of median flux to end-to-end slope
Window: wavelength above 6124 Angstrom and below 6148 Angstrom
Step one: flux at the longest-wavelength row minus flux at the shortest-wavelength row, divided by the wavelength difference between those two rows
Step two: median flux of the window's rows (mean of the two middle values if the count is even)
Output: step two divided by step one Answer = 328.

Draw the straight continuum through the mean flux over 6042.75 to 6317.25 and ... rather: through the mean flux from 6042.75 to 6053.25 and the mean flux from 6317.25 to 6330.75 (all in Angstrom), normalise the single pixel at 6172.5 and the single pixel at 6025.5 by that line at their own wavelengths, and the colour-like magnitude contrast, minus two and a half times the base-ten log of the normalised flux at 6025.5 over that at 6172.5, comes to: 0.10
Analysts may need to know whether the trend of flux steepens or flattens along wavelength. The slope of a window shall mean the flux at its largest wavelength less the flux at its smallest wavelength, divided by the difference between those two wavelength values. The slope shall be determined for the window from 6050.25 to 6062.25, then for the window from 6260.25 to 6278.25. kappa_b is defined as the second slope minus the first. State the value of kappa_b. 0.27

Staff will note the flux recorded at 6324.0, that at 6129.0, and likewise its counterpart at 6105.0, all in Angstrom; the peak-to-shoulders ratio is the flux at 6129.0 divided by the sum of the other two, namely 0.479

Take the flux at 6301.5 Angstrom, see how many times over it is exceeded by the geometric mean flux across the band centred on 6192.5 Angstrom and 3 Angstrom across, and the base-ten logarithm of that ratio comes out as 0.02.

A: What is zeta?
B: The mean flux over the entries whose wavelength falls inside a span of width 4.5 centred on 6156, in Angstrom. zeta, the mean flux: 22.6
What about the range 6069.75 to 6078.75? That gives 25.1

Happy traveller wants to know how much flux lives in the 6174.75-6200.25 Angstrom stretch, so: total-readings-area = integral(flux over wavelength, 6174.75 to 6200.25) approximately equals 589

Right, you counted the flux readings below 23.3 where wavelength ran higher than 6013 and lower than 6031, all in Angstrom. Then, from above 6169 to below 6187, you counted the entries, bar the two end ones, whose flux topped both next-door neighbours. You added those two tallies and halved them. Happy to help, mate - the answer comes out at 4.5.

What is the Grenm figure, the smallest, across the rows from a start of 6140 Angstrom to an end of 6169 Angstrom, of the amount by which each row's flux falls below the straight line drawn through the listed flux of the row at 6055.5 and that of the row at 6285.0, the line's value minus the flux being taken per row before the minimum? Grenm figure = -2.2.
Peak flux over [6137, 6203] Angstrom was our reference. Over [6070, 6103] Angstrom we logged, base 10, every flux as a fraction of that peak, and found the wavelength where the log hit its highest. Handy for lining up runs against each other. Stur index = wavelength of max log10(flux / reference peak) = 6091.5 Angstrom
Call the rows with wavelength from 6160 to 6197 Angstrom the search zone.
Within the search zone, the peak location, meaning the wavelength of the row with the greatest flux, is 6192.0 Angstrom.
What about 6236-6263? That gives 6244.5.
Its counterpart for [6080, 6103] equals 6091.5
